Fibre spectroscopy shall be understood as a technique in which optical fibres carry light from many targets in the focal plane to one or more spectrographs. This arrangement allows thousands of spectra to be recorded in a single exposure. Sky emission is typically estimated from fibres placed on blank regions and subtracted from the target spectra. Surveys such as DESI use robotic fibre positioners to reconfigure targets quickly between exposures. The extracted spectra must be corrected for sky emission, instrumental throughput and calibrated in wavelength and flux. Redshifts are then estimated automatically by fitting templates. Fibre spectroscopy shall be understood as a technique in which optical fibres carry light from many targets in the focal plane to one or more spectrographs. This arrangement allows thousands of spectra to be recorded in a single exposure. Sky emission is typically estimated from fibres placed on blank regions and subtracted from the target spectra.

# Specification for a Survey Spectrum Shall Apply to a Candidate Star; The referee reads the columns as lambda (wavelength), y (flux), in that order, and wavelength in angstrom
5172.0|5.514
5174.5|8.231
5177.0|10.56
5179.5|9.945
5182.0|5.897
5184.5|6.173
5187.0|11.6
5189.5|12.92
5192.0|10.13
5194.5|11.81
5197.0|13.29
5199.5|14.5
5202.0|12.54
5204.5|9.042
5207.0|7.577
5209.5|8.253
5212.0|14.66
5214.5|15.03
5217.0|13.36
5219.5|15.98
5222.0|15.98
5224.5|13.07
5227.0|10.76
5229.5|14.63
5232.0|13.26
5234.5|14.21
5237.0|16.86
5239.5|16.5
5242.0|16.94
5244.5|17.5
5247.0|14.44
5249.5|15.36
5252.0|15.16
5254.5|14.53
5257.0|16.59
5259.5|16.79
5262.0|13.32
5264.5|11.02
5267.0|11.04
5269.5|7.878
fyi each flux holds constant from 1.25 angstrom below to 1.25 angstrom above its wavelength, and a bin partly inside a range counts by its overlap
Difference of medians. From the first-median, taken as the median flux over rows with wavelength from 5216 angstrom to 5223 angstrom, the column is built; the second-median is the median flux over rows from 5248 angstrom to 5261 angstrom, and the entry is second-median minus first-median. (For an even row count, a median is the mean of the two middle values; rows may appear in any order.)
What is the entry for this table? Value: -0.6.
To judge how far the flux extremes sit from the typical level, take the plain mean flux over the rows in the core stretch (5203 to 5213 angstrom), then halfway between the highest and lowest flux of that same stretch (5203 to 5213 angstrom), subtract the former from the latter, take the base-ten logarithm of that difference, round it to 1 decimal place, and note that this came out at 0.1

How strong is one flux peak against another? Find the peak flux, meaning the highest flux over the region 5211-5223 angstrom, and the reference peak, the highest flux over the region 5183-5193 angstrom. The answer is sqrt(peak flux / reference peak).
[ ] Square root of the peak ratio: 1.11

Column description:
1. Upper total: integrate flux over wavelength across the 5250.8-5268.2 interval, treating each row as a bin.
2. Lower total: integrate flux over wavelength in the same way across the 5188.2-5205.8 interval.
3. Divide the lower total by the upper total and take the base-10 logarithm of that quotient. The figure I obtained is -0.1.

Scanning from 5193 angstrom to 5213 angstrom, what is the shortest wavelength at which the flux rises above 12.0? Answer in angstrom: 5197.0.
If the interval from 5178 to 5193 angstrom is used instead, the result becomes 5189.5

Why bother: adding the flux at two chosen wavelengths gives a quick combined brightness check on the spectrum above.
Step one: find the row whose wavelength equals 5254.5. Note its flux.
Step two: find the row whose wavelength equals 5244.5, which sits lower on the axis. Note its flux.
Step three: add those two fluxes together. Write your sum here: 32.0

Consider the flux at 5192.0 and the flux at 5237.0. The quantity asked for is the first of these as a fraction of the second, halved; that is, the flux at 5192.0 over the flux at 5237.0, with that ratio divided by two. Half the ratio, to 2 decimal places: 0.30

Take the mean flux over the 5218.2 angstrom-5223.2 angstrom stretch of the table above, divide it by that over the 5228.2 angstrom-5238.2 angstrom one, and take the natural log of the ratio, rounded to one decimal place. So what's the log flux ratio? 0.1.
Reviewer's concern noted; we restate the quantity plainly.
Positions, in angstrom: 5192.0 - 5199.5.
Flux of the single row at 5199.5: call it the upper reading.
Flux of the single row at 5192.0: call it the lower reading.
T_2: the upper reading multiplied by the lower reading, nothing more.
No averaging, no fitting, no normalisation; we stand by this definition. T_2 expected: 147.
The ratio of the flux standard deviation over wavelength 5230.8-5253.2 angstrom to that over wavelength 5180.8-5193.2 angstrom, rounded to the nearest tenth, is 0.5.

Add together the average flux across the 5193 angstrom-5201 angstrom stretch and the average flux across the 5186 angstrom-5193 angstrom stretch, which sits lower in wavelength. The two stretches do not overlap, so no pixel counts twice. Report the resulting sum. 25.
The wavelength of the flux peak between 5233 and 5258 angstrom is 5244.5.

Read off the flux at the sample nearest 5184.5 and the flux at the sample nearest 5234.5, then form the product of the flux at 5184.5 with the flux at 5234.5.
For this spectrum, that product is 88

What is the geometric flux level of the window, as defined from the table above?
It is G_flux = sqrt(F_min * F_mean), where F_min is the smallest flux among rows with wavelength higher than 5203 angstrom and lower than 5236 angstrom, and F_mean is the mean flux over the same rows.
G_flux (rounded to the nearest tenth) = 9.8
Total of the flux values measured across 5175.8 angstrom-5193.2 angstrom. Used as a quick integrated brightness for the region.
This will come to 67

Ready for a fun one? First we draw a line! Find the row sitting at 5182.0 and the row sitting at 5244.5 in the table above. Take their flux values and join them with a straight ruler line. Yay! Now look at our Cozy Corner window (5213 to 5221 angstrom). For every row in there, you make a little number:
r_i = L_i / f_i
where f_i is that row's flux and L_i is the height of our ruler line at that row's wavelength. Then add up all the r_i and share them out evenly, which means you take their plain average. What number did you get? 0.84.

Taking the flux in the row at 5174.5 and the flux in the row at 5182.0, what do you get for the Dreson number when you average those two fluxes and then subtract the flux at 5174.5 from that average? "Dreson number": -1.2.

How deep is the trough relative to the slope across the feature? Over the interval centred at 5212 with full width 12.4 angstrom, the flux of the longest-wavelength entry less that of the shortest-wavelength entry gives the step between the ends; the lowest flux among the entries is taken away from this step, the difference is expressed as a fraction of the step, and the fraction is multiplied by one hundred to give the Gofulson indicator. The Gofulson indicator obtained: -31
